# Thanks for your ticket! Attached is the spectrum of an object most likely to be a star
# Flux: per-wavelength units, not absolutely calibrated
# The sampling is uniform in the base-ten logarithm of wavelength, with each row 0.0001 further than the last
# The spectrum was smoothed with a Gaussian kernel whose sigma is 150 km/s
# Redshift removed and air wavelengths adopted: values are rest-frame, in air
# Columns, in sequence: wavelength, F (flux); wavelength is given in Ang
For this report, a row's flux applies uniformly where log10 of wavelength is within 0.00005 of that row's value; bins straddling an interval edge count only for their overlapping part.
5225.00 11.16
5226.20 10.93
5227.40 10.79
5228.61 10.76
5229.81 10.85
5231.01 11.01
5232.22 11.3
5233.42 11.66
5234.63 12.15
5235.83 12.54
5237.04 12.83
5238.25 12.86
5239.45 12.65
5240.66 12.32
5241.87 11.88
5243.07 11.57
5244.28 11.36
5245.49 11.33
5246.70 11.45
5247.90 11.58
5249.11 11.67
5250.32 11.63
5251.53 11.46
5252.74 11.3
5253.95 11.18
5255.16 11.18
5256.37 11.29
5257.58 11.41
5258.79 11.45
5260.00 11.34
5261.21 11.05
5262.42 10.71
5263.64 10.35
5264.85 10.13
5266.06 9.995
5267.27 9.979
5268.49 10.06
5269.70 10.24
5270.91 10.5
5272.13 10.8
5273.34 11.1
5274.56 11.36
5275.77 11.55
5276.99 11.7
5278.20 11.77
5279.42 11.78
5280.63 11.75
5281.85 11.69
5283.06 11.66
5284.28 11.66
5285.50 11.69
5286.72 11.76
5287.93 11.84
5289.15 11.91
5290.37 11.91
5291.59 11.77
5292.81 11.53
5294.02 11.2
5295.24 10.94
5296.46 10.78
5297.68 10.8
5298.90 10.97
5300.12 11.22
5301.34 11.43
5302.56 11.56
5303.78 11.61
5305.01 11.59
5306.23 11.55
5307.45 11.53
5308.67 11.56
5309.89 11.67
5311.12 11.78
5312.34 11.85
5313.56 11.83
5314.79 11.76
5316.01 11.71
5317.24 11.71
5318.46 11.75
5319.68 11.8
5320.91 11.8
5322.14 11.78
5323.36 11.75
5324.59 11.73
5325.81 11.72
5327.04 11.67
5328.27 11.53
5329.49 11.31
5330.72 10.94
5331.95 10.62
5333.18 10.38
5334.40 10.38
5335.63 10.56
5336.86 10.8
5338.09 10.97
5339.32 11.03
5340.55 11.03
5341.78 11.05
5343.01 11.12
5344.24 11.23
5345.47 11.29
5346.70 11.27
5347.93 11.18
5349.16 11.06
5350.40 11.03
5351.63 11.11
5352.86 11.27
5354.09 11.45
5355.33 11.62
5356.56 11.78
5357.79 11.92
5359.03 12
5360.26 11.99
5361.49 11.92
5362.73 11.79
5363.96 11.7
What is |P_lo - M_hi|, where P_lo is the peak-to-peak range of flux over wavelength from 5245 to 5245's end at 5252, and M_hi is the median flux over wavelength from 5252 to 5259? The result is 11.0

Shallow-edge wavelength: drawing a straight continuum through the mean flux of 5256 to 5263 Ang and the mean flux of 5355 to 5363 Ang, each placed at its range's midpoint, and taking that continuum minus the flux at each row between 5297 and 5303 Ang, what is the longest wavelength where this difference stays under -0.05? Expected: 5302.56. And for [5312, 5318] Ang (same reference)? 5317.24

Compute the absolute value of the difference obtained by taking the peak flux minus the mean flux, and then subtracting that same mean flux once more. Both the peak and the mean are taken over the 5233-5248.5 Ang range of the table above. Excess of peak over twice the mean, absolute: 11.2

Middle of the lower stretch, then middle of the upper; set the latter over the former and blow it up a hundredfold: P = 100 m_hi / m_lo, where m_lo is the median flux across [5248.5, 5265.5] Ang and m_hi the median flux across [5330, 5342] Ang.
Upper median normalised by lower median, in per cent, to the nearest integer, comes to 96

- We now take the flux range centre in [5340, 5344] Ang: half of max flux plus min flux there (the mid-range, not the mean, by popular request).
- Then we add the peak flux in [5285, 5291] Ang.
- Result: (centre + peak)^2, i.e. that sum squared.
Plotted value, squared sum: 528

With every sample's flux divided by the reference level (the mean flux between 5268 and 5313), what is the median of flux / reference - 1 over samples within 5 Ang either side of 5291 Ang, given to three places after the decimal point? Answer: 0.031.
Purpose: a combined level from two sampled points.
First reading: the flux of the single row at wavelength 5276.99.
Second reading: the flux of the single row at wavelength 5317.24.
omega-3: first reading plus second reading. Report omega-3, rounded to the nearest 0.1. 23.4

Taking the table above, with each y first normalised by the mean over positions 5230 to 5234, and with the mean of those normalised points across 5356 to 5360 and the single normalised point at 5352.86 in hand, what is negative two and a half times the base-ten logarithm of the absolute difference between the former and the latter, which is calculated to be 3.1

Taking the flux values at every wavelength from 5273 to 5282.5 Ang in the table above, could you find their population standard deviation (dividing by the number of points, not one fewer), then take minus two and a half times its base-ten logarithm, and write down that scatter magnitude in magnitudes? 1.6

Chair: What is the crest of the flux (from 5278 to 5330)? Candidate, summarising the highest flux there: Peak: 11.91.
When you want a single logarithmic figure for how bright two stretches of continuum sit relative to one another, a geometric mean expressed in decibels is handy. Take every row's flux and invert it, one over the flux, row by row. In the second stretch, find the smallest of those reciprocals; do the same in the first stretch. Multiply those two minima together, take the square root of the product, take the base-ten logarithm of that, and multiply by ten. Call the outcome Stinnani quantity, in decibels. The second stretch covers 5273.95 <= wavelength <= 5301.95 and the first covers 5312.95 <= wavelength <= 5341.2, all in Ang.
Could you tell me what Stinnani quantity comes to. -10.7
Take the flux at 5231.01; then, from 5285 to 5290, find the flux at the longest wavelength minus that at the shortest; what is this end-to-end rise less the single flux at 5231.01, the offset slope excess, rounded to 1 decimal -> -10.8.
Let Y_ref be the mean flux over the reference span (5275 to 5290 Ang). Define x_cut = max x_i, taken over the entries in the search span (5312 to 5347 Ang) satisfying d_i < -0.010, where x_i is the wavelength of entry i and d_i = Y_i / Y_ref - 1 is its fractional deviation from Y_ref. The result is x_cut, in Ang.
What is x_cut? 5346.70 Ang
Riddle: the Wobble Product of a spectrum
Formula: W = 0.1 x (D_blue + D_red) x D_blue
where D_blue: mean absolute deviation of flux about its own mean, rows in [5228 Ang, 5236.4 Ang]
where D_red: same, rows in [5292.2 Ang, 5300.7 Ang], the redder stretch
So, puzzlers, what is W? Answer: 0.043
